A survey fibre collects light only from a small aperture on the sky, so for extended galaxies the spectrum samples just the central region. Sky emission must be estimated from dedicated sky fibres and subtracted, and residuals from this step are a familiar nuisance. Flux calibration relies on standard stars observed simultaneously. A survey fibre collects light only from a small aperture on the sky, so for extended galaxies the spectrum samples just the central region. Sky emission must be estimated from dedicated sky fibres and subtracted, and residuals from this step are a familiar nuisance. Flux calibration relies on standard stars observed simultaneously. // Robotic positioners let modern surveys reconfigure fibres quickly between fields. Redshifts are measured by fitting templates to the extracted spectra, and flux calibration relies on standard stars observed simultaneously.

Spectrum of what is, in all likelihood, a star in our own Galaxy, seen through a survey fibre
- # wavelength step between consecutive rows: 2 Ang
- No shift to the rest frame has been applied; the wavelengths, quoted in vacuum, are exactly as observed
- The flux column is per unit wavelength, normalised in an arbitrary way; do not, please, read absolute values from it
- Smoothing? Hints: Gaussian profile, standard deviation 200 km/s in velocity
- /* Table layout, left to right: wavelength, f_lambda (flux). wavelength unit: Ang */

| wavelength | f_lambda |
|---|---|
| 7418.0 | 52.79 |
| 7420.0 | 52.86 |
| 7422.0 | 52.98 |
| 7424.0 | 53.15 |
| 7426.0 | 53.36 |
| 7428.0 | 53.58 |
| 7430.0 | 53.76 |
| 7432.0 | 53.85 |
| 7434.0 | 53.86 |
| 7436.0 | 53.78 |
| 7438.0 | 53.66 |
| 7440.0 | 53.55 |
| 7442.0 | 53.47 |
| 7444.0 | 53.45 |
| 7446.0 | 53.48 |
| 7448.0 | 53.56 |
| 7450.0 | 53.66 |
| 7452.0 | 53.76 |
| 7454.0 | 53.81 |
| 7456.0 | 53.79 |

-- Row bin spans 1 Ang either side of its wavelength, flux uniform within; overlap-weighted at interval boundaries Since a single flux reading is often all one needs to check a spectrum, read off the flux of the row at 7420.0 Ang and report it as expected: 52.86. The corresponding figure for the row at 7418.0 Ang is 52.79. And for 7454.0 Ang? 53.81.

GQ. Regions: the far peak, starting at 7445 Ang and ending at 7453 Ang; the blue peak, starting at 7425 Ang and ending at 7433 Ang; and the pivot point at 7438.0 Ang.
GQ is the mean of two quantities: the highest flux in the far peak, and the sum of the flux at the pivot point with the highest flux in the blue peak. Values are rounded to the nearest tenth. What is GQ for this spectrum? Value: 80.6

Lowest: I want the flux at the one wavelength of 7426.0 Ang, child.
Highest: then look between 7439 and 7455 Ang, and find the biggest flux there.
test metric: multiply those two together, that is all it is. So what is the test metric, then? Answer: 2871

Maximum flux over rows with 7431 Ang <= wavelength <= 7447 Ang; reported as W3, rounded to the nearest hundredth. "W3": 53.86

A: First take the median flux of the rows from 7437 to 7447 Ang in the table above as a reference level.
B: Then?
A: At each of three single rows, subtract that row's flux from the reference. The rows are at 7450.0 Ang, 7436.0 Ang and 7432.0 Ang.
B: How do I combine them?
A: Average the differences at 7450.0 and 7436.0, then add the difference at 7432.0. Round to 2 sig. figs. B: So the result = -0.61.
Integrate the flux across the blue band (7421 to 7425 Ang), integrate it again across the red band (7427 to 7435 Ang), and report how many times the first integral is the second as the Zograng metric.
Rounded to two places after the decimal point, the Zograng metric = 0.49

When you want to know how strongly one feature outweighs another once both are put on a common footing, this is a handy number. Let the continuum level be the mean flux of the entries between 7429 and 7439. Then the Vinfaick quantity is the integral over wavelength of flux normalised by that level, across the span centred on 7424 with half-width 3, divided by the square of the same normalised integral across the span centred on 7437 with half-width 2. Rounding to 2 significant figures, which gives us 0.37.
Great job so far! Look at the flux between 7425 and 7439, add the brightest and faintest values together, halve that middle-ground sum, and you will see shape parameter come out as 53.6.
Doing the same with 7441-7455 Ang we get 53.6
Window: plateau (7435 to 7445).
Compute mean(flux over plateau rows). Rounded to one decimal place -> 53.6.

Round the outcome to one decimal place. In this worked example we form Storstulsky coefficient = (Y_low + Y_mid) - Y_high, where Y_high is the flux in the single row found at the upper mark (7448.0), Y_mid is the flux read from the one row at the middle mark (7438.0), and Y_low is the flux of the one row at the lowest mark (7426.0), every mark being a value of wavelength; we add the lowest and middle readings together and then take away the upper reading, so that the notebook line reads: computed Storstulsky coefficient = 53.5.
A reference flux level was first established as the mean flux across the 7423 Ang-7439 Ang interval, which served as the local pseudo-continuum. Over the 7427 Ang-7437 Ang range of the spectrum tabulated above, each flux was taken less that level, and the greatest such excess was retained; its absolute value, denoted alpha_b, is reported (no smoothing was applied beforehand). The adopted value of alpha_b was 0.235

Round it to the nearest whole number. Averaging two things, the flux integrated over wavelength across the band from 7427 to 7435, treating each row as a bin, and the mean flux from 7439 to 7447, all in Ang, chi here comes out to 242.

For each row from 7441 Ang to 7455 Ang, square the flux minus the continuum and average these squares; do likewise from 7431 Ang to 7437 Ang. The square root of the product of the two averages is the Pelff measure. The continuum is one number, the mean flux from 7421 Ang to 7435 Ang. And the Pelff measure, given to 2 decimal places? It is 0.05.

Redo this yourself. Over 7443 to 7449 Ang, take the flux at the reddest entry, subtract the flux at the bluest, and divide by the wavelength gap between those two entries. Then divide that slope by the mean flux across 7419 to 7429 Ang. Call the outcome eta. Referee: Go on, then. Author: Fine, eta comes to 0.0005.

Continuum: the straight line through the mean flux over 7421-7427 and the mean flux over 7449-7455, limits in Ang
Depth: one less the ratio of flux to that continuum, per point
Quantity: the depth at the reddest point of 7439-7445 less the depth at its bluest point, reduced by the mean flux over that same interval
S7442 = -53.5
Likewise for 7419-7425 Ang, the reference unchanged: -53.0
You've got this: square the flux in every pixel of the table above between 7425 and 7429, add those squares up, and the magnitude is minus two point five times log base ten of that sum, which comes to -9.39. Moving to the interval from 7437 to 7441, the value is -9.40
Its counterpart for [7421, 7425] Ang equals -9.38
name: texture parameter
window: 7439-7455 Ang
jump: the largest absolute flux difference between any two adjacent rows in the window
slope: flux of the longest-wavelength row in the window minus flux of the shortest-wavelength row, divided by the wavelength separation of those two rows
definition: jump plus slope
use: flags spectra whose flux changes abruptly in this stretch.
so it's 0.12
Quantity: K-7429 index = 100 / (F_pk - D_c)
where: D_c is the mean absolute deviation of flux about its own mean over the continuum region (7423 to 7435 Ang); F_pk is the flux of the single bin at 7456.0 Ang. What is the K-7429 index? 1.87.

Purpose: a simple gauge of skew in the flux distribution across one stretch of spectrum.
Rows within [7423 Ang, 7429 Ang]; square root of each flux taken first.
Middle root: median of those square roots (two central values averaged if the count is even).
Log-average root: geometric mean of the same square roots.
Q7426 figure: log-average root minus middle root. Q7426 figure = 0.0002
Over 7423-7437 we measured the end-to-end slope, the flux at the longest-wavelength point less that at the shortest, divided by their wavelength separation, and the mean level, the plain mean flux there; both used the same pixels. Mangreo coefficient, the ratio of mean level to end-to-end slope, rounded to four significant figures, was 1021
